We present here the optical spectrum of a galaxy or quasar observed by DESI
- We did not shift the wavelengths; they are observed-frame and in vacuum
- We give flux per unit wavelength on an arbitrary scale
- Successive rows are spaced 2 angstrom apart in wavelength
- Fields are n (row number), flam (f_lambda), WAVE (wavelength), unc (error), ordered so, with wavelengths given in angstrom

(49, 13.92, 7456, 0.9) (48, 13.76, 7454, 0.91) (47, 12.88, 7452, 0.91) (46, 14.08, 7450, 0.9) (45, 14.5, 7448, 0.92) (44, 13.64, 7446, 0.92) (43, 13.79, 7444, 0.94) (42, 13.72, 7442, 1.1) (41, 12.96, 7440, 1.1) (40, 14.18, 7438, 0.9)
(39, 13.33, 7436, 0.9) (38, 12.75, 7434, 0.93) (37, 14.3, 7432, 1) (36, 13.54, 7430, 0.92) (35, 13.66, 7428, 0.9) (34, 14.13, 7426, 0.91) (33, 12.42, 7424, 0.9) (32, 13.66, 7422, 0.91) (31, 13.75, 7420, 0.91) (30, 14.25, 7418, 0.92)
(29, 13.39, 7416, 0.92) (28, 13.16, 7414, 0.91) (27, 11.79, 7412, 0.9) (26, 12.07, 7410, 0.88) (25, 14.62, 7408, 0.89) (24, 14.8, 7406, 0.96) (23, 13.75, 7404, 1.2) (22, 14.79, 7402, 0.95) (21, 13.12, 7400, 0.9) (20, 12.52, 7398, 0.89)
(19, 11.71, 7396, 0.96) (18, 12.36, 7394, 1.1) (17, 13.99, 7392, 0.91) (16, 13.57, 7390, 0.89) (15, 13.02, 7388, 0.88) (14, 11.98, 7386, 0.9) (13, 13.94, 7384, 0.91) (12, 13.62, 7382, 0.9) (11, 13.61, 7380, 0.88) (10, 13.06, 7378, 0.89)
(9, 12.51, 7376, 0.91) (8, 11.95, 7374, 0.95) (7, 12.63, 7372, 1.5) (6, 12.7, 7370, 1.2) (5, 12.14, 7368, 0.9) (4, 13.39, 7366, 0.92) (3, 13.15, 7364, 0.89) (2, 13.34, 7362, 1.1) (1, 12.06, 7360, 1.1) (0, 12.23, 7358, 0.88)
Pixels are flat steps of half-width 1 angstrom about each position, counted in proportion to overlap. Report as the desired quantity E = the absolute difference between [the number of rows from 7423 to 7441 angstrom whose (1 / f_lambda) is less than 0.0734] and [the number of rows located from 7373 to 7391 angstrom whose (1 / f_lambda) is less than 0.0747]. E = 0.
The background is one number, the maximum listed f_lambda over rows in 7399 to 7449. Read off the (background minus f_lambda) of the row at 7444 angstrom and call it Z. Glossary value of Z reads 1.01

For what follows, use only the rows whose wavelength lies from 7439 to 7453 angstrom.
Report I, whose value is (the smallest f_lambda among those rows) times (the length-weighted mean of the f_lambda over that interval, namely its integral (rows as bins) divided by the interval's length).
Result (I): 176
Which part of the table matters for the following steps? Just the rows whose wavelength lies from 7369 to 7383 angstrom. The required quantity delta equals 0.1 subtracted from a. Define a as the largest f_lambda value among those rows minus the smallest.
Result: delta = 1.6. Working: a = 1.7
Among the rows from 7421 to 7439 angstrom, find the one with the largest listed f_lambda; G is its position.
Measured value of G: 7432 angstrom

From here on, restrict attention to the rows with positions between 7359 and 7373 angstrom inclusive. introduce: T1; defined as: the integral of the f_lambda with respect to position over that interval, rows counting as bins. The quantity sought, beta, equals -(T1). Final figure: -179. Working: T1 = 179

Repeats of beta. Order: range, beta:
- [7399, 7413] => -190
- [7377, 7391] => -186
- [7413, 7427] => -190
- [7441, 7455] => -193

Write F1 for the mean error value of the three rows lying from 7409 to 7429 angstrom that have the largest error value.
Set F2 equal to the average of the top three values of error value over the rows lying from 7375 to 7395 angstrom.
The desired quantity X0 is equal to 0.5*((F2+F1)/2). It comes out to 0.47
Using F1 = 0.92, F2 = 0.97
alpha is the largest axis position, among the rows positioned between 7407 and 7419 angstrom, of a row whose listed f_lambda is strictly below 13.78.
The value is 7416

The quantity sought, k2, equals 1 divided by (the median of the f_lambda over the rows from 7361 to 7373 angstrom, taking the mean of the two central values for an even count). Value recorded 0.077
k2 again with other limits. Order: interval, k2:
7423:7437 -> 0.074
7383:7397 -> 0.077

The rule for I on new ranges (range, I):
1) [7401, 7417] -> 160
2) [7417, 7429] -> 169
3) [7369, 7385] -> 155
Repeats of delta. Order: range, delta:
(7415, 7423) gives 0.8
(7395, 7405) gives 3.0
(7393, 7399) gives 0.7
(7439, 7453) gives 1.5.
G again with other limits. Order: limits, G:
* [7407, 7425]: 7408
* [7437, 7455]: 7448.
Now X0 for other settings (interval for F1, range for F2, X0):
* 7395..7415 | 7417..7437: 0.50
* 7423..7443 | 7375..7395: 0.51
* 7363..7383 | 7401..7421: 0.56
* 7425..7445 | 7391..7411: 0.54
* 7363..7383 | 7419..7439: 0.54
